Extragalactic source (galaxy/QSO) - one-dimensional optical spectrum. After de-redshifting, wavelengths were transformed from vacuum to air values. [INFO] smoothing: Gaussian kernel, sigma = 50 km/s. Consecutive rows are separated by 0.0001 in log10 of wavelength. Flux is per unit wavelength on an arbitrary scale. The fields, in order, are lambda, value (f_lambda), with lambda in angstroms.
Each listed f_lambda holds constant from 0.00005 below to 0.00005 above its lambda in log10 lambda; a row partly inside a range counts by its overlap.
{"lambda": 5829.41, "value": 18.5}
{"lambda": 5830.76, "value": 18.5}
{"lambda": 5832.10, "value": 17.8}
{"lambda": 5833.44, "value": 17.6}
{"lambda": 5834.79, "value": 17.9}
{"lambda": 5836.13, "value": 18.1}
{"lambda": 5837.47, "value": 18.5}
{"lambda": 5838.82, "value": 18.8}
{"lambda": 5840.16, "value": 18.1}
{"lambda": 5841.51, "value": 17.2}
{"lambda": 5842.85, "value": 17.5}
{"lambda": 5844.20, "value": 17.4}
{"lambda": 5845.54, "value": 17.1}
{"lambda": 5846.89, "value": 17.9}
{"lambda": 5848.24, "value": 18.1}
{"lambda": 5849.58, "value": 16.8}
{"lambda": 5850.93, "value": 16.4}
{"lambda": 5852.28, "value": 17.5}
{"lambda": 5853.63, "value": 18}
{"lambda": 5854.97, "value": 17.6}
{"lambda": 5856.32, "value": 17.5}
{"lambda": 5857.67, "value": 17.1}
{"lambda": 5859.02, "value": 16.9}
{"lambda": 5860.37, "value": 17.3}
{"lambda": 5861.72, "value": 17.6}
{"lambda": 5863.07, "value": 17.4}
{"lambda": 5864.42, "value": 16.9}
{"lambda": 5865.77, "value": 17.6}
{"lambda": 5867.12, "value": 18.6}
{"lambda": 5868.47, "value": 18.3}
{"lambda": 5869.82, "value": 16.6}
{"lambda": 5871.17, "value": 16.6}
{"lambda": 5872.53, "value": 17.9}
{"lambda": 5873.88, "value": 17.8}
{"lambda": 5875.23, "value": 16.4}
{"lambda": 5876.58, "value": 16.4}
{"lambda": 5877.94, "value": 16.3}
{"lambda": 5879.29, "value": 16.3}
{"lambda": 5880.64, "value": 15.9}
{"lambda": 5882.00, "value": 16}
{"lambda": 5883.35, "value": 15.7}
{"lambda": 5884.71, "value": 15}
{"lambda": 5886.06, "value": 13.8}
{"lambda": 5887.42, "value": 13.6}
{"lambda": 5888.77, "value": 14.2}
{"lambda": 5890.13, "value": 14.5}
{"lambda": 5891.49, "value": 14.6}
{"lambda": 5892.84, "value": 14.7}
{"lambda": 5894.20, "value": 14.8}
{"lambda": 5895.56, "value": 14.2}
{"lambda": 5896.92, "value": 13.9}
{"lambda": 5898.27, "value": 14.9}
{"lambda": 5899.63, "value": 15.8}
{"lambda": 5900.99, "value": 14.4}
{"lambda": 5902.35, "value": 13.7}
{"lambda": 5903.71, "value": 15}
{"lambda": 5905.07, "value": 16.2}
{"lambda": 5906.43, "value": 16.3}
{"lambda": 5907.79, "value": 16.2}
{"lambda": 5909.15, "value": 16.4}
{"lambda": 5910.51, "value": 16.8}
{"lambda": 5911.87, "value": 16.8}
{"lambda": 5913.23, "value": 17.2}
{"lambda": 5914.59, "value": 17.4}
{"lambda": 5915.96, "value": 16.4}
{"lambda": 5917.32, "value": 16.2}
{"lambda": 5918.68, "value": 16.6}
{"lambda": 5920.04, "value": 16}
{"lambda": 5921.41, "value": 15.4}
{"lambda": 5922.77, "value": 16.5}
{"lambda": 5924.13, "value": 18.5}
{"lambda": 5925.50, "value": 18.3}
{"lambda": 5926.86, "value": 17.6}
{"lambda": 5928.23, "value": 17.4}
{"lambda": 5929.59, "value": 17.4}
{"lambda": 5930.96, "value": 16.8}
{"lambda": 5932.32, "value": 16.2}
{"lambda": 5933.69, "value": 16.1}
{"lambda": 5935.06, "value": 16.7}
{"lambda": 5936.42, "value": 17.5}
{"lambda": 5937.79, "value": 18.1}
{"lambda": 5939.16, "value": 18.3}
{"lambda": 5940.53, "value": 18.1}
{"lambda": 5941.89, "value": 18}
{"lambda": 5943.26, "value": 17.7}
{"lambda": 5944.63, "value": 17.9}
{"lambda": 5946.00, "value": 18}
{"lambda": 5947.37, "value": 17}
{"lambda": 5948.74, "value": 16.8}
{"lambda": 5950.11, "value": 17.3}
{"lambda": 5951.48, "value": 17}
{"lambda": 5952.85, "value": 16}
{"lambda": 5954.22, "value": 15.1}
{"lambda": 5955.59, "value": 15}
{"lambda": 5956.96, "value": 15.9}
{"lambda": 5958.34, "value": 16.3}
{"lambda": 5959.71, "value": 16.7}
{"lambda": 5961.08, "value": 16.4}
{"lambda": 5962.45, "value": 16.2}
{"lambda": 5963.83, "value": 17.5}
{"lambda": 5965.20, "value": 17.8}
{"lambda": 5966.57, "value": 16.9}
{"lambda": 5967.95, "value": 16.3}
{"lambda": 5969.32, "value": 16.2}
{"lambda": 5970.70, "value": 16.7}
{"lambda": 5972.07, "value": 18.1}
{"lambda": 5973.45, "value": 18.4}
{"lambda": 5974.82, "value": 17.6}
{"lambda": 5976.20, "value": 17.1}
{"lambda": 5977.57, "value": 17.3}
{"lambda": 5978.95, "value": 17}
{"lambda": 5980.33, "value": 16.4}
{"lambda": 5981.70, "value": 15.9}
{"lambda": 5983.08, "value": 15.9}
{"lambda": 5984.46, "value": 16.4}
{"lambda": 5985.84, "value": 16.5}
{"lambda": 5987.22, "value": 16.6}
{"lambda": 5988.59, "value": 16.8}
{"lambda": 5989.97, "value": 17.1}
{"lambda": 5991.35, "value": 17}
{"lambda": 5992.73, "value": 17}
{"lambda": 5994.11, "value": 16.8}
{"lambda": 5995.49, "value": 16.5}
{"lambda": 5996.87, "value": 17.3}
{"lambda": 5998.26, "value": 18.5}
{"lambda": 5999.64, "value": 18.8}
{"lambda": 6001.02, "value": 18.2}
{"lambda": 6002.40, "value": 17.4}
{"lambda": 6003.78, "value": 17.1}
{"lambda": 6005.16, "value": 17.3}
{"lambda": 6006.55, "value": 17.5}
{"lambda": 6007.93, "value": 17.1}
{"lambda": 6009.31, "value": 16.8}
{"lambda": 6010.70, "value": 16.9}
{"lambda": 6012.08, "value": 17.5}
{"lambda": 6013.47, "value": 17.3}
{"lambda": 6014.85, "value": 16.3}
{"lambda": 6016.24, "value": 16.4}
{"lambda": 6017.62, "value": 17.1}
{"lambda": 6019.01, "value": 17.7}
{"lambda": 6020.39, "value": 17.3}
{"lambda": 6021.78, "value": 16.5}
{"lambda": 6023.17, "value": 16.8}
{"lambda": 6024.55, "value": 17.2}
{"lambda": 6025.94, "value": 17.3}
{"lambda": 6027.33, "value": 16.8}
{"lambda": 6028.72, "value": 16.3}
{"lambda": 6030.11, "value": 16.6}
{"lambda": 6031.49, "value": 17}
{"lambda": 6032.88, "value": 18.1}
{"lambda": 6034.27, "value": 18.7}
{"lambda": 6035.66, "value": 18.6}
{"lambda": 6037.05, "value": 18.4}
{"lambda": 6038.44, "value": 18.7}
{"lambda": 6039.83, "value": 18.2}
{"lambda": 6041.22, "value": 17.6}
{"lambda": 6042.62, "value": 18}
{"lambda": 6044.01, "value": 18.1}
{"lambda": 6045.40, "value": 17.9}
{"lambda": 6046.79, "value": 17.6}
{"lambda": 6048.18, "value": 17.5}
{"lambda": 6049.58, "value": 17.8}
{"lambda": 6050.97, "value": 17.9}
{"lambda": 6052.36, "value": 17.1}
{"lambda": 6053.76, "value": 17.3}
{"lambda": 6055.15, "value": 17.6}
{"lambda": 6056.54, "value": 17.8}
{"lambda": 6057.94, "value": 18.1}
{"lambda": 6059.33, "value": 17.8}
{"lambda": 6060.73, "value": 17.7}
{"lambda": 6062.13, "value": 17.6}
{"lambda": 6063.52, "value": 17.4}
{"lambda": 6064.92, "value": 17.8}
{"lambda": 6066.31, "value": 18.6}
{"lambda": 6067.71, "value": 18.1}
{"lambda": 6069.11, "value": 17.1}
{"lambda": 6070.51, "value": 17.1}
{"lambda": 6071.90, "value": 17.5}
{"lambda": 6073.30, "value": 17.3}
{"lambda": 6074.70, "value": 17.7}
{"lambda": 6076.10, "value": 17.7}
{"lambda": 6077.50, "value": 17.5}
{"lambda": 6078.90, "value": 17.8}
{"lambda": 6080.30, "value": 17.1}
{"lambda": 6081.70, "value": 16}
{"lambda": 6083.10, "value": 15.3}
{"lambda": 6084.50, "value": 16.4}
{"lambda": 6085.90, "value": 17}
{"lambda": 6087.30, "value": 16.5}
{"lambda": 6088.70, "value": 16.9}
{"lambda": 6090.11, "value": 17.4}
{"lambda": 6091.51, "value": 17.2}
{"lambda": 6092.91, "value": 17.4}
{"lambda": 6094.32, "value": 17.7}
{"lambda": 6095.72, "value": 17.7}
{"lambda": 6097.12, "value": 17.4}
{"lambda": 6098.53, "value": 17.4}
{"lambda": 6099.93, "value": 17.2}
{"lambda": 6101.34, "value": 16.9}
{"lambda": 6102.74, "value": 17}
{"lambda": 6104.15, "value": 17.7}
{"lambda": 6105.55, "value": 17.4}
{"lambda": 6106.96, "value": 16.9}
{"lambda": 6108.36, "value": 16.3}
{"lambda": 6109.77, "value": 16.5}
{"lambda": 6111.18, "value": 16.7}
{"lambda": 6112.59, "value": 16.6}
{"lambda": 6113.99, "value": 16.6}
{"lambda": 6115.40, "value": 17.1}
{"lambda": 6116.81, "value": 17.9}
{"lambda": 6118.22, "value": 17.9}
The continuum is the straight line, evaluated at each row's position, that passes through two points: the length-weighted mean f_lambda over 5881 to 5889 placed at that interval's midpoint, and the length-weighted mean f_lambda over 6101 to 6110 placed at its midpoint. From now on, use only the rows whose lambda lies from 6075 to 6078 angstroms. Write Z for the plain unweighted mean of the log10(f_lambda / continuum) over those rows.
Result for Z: 0.023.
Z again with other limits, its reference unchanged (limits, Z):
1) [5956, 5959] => 0.016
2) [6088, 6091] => 0.008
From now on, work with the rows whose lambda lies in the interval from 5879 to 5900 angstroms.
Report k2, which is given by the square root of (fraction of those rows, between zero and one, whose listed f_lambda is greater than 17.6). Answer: 0.00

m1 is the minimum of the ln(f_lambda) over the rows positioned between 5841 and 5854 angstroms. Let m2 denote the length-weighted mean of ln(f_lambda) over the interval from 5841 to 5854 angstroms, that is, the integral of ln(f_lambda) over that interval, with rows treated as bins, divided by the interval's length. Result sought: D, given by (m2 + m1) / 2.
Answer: 2.83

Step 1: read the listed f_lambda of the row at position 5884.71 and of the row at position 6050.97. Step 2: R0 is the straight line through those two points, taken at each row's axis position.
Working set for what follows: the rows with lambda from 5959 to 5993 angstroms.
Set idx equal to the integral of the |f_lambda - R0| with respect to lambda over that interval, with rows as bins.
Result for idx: 18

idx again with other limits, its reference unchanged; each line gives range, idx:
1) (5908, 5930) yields 30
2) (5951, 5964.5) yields 7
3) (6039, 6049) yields 3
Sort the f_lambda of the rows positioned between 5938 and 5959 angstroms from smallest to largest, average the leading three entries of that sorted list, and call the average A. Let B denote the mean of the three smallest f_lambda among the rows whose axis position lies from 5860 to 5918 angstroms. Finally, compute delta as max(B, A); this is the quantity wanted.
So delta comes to 15.3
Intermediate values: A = 15.3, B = 13.70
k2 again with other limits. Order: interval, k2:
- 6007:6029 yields 0.25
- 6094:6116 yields 0.43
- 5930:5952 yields 0.66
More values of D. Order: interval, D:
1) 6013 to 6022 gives 2.81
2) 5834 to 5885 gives 2.78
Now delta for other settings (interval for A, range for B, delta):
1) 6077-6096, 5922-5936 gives 16.3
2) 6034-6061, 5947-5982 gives 17.3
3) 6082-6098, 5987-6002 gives 16.6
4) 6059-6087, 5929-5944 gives 16.3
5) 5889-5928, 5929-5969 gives 15.3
